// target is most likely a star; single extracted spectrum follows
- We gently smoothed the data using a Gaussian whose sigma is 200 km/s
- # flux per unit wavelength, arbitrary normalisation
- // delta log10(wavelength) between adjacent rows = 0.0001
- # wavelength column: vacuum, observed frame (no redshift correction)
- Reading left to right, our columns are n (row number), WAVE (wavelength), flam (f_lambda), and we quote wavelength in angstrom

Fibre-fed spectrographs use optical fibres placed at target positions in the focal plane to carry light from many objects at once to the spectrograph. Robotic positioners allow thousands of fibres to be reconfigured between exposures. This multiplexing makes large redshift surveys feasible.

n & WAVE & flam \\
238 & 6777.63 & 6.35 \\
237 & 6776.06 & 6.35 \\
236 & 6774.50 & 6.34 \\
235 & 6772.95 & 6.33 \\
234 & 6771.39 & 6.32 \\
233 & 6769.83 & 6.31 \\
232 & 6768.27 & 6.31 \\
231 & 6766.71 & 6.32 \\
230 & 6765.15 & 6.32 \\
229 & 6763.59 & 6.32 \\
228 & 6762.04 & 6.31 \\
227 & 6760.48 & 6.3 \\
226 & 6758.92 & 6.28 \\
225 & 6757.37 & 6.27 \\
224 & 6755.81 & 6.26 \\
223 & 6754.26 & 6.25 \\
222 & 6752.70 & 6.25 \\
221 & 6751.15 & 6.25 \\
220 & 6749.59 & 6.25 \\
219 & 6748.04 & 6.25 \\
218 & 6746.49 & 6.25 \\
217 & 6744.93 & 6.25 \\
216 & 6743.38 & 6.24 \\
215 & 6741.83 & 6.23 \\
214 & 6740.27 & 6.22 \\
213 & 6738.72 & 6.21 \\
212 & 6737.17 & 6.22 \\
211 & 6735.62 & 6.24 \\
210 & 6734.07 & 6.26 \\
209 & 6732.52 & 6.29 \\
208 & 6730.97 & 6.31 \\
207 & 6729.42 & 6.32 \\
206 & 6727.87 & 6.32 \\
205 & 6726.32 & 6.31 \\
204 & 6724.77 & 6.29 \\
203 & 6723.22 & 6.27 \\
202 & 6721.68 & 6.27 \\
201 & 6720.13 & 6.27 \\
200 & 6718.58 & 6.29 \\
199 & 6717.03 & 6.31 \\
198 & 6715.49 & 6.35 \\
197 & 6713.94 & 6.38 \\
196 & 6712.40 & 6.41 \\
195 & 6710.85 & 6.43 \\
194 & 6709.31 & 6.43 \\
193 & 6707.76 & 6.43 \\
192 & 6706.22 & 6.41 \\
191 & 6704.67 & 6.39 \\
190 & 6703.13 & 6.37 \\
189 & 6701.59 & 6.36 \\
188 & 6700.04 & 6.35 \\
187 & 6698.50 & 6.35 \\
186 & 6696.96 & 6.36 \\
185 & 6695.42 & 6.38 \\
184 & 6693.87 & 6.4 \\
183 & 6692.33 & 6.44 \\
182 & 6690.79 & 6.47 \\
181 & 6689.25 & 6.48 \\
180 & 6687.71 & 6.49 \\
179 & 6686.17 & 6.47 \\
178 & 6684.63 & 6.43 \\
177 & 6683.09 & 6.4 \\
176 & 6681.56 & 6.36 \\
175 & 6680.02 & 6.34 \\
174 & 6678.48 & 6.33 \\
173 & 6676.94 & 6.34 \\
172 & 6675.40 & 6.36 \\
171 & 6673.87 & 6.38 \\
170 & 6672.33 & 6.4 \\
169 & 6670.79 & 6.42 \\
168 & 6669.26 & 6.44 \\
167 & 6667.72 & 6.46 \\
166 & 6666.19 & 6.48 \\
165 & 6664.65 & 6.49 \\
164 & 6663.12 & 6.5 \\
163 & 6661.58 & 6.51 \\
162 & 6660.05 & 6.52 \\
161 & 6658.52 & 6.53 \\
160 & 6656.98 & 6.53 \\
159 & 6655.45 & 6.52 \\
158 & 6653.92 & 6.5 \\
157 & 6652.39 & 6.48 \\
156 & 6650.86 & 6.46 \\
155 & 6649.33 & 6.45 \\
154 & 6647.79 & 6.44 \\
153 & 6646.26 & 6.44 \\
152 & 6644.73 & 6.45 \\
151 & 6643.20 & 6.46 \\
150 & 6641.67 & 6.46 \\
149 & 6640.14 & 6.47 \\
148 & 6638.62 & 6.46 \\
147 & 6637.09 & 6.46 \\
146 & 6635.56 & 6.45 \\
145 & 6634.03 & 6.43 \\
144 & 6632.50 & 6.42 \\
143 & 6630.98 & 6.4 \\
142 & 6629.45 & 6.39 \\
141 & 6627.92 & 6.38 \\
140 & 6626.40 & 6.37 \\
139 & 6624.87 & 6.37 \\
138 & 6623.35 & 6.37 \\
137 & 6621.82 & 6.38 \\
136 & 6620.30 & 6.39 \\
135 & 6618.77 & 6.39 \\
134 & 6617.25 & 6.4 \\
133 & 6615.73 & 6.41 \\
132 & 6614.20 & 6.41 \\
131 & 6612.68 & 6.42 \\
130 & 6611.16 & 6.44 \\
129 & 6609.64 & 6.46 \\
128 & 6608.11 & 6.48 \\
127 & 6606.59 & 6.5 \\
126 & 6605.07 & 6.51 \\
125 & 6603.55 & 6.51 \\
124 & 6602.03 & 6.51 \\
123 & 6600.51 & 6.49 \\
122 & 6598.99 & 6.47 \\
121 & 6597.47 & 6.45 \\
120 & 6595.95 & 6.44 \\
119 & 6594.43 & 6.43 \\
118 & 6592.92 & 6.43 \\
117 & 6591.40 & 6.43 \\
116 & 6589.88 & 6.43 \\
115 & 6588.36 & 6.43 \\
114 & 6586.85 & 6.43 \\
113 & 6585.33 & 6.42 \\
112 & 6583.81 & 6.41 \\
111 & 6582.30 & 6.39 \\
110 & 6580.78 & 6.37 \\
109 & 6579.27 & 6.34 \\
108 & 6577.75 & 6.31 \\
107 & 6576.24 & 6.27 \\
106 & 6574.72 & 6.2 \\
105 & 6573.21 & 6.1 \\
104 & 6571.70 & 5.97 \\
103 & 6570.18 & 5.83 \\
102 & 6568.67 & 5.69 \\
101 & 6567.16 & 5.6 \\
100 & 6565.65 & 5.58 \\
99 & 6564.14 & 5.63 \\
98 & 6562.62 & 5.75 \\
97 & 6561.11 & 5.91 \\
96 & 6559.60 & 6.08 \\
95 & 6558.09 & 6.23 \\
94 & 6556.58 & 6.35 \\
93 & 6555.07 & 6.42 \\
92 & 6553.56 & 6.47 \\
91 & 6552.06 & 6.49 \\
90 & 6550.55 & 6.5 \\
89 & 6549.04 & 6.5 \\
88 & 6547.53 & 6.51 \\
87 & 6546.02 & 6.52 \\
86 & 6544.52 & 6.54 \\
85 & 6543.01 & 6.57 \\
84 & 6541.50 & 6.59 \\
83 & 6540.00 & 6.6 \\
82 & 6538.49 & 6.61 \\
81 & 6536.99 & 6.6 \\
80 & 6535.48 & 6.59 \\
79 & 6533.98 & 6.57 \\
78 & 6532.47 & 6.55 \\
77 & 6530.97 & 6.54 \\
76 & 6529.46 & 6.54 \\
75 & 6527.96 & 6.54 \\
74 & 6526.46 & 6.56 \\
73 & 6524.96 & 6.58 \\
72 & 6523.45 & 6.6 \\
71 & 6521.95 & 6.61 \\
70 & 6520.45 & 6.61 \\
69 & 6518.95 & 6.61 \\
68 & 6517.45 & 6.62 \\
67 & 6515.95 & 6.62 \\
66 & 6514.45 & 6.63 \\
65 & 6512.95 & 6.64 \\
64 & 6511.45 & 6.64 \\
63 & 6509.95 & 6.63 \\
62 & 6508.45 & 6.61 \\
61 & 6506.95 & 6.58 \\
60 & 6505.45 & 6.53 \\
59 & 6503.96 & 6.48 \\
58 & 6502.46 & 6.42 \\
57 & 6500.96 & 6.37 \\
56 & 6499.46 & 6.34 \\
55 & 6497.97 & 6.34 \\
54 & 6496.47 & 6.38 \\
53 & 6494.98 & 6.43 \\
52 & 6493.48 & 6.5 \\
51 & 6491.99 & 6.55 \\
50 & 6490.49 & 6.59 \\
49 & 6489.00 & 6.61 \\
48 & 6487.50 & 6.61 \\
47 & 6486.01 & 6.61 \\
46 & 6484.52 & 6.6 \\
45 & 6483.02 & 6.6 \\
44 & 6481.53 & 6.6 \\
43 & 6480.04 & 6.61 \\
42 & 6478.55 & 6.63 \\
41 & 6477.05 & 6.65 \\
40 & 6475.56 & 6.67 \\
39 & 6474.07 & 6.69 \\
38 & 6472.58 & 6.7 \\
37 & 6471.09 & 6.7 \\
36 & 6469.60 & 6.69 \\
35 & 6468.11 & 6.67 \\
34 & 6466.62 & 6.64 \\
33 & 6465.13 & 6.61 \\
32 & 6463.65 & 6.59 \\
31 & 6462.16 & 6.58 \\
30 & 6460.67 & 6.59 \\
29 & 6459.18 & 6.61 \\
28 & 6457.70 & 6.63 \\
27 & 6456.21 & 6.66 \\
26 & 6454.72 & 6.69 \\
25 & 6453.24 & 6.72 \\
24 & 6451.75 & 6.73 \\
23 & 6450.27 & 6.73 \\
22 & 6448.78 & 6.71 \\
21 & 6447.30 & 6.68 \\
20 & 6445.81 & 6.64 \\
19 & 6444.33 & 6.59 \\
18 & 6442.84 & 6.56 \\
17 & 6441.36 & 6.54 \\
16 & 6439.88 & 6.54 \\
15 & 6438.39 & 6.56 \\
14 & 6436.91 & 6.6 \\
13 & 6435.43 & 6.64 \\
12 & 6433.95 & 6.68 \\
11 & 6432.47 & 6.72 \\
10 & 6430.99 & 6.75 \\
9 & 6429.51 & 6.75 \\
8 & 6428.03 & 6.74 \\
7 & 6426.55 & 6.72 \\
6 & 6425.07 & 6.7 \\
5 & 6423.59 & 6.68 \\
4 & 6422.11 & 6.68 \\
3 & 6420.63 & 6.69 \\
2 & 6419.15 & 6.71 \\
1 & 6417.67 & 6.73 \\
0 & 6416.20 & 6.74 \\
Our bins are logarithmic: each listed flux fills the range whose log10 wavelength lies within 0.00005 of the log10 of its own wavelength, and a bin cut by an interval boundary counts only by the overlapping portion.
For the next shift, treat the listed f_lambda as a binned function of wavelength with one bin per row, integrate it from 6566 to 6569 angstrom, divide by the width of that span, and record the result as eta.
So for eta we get 5.64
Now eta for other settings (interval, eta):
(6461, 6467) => 6.61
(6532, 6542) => 6.59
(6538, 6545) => 6.58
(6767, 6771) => 6.31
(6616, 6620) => 6.40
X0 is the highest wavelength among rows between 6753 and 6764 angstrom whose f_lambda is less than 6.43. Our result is 6763.59 angstrom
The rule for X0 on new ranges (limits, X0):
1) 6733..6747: 6746.49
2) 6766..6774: 6772.95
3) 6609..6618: 6617.25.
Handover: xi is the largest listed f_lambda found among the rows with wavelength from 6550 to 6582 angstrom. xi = 6.5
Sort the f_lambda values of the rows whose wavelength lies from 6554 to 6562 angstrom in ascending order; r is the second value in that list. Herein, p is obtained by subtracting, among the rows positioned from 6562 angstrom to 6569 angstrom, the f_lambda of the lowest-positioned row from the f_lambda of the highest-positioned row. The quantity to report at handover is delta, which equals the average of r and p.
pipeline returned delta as 3.01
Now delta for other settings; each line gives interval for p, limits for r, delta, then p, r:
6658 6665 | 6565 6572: 2.78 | -0.040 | 5.6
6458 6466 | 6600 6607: 3.25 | 0.000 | 6.5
